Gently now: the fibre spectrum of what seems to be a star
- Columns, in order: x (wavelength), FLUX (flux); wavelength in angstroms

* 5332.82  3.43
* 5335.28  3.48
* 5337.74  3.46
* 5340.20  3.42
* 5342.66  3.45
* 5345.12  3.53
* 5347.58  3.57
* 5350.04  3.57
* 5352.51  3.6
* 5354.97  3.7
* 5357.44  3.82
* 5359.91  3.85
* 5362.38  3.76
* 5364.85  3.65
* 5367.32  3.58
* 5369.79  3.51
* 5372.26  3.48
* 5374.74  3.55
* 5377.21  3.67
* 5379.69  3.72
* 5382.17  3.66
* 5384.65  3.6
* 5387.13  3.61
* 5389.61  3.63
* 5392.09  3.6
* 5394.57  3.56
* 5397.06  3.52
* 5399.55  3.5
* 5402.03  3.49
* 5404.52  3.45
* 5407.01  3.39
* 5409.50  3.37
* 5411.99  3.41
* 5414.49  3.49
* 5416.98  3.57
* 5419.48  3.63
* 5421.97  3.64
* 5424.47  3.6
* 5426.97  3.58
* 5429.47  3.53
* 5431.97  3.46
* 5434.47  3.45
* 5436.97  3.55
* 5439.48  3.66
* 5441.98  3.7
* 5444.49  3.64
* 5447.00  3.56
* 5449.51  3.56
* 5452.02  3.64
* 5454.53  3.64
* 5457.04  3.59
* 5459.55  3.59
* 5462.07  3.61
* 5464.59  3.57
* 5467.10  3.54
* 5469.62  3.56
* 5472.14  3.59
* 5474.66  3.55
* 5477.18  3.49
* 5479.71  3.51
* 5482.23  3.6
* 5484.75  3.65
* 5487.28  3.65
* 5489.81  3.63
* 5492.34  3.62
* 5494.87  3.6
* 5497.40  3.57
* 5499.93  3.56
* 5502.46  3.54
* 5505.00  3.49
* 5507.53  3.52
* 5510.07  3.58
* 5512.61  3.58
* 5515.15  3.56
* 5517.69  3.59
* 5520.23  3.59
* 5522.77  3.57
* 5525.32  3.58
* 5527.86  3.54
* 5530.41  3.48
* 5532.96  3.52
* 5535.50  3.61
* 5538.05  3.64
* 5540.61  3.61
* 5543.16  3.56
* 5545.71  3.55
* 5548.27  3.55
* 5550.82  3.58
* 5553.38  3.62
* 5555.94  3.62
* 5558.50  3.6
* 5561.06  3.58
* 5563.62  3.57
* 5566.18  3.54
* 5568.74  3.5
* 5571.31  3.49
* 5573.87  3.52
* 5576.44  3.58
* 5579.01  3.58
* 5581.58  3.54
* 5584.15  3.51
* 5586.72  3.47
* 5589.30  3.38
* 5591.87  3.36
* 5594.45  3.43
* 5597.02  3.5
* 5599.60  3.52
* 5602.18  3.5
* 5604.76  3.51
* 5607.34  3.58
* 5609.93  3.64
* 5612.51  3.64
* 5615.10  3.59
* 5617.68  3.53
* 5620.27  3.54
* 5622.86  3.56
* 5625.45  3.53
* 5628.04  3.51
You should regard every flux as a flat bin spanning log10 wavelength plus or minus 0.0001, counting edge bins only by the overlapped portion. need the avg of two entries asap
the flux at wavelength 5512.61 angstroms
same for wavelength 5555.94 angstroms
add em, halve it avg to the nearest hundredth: 3.60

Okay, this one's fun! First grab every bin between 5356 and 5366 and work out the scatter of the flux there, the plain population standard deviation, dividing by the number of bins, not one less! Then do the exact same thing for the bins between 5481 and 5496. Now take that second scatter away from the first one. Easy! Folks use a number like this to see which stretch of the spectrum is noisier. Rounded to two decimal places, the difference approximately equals 0.06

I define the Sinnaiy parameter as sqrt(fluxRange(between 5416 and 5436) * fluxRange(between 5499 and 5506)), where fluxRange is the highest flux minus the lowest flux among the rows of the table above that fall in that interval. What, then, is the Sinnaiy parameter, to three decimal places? 0.115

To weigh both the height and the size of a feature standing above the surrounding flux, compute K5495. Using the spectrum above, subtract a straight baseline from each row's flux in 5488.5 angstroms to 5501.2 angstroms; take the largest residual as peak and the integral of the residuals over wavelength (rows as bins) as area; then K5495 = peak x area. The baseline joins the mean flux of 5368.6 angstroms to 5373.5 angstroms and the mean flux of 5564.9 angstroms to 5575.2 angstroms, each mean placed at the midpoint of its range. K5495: 0.14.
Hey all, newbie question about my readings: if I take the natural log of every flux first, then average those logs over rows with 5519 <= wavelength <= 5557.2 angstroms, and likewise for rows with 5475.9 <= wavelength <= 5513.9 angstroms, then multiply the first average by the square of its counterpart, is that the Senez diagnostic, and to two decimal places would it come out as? 2.06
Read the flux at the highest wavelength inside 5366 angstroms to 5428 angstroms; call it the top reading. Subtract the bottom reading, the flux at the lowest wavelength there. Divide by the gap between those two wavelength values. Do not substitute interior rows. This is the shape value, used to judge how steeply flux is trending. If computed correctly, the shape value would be 0.0000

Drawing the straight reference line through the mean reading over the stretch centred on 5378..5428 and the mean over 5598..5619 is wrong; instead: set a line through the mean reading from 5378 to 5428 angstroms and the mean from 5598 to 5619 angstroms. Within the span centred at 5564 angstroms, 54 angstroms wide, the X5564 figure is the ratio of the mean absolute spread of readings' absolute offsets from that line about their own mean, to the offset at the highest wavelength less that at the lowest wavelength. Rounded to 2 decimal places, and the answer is 0.29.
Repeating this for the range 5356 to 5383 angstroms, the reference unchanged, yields -0.49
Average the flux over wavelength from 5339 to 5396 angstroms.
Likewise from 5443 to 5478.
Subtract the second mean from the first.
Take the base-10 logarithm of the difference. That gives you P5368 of -1.5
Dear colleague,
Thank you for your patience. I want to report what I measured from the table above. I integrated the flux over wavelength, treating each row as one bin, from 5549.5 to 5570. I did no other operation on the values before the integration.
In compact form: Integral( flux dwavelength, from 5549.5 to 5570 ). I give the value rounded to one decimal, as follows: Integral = 73.3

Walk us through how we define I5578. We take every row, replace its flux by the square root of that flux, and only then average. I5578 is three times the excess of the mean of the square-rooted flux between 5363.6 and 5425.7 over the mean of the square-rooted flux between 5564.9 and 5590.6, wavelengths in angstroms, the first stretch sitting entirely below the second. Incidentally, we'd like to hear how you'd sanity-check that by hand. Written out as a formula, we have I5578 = 0.03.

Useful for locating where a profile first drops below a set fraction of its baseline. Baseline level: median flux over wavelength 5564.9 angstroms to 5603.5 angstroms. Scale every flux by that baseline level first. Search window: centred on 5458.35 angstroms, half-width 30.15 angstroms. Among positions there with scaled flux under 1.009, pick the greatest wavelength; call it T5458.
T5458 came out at 5479.71 angstroms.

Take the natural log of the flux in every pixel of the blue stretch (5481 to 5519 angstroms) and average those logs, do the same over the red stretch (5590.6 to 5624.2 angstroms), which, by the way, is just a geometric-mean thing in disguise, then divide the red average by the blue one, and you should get 0.99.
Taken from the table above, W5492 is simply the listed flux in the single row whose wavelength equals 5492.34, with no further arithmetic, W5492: 3.62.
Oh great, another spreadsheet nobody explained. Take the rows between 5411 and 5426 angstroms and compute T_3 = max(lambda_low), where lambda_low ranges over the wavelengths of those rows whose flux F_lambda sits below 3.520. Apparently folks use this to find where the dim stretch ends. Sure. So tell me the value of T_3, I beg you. 5414.49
